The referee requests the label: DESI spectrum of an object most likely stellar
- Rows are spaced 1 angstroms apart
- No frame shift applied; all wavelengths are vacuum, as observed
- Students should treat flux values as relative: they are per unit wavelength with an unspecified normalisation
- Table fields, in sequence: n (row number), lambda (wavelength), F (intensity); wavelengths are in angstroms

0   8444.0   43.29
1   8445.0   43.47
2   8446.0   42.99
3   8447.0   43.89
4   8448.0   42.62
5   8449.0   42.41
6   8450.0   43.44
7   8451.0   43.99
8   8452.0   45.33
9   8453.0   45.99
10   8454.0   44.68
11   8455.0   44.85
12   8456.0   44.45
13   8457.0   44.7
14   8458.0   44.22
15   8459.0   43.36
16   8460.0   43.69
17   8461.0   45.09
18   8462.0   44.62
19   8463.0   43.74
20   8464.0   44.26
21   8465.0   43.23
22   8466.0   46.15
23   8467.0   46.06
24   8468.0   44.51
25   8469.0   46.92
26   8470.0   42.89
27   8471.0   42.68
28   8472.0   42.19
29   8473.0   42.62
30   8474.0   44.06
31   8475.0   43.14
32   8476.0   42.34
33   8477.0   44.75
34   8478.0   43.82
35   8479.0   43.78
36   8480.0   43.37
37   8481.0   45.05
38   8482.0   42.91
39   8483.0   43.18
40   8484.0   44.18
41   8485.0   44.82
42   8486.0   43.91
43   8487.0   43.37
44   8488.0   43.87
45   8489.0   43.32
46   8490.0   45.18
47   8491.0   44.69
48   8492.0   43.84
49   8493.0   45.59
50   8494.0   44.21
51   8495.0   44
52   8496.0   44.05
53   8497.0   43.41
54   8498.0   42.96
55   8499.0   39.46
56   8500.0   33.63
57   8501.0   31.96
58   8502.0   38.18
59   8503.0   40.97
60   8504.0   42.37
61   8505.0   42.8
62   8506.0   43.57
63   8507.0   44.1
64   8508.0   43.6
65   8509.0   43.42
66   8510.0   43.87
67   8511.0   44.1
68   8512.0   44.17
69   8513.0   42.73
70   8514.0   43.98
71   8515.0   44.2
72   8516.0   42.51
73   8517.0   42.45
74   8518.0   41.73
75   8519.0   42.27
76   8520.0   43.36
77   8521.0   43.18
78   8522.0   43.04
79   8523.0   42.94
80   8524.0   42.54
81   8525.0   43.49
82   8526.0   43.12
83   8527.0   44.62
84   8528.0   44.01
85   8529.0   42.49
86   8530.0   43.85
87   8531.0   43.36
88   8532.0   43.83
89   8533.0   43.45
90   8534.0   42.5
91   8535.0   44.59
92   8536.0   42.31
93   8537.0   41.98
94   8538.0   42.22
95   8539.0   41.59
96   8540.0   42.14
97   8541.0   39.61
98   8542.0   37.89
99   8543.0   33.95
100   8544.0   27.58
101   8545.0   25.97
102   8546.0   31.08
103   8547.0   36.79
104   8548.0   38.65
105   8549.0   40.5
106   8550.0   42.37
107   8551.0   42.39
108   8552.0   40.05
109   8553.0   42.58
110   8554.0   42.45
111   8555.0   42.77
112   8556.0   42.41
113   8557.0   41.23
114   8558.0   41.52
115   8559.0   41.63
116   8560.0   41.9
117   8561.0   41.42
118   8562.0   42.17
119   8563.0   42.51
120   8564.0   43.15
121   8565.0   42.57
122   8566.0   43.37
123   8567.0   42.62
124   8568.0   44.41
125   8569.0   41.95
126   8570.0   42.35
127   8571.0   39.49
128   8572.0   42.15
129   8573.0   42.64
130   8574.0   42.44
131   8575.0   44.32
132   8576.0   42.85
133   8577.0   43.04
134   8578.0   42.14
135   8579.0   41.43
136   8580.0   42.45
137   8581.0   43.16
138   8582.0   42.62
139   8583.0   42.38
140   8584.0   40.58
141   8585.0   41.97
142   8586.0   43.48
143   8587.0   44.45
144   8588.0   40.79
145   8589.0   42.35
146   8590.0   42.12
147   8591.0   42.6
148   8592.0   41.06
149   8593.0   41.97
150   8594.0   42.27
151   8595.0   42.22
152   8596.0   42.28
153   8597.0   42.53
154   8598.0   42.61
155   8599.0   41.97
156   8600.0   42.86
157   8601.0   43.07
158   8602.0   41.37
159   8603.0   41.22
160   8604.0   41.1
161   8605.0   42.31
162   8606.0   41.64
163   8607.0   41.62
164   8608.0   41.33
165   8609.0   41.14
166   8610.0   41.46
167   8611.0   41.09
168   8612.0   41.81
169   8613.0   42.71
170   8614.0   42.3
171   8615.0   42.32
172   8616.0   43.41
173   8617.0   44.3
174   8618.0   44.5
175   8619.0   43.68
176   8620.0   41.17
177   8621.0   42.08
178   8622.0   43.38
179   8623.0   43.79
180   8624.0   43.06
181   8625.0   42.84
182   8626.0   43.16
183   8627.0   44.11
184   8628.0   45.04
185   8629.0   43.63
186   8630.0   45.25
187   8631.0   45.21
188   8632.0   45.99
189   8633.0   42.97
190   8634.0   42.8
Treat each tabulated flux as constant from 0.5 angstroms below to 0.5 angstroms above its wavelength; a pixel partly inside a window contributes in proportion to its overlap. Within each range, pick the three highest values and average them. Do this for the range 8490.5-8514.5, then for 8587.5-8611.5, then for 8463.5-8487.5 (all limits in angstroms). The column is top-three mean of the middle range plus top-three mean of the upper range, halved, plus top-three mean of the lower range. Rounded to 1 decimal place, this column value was 90.2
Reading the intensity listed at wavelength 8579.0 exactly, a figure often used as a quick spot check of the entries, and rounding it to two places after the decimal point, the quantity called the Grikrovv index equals 41.43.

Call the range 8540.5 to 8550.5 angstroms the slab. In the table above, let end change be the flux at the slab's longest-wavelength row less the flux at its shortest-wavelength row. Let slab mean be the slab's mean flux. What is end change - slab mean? -32.7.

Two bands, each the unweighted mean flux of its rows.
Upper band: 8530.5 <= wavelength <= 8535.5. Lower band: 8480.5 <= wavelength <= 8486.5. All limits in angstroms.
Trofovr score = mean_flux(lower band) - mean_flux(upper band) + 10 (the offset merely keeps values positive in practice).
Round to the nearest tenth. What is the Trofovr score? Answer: 10.5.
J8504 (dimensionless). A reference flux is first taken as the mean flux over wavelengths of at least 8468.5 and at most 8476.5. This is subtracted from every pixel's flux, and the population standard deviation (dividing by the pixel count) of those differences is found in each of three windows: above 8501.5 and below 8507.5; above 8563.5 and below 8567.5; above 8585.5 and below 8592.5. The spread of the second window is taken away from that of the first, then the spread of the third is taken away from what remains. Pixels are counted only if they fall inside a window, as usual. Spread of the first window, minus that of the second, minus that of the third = 0.4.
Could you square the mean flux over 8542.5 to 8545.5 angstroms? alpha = 851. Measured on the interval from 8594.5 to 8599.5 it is 1791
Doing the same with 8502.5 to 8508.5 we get 1841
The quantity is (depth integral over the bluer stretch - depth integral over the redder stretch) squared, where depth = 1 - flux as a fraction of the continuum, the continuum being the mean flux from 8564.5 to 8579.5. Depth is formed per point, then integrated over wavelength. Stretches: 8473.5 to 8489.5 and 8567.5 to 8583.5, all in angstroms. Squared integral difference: 0.22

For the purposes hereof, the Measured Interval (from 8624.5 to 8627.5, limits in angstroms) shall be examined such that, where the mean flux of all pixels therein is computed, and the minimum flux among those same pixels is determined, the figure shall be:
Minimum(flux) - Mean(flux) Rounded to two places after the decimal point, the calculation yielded -0.53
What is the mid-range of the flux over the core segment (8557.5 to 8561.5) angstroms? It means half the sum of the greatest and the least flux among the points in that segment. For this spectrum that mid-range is 42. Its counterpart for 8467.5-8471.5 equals 45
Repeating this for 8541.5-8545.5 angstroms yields 32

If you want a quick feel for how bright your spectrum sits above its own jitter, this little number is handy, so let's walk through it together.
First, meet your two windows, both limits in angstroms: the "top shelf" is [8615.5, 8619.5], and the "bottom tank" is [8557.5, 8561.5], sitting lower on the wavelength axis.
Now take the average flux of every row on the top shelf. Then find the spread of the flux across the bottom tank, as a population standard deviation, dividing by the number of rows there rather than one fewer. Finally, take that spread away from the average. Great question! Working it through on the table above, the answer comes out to 43.8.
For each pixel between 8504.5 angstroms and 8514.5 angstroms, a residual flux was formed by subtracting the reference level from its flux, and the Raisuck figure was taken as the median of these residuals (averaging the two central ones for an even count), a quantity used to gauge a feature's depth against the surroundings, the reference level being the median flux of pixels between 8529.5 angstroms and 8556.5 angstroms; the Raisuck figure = 1.5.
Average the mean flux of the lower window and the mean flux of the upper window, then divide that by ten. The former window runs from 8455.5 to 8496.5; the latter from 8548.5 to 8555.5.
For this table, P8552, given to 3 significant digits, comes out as 4.30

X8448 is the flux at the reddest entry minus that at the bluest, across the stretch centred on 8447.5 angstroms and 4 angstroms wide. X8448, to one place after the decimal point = -0.6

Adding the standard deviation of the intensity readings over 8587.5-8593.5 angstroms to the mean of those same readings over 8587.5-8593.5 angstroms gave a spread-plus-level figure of 42.5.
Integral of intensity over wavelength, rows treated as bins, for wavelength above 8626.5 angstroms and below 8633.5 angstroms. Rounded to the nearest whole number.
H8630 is 312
